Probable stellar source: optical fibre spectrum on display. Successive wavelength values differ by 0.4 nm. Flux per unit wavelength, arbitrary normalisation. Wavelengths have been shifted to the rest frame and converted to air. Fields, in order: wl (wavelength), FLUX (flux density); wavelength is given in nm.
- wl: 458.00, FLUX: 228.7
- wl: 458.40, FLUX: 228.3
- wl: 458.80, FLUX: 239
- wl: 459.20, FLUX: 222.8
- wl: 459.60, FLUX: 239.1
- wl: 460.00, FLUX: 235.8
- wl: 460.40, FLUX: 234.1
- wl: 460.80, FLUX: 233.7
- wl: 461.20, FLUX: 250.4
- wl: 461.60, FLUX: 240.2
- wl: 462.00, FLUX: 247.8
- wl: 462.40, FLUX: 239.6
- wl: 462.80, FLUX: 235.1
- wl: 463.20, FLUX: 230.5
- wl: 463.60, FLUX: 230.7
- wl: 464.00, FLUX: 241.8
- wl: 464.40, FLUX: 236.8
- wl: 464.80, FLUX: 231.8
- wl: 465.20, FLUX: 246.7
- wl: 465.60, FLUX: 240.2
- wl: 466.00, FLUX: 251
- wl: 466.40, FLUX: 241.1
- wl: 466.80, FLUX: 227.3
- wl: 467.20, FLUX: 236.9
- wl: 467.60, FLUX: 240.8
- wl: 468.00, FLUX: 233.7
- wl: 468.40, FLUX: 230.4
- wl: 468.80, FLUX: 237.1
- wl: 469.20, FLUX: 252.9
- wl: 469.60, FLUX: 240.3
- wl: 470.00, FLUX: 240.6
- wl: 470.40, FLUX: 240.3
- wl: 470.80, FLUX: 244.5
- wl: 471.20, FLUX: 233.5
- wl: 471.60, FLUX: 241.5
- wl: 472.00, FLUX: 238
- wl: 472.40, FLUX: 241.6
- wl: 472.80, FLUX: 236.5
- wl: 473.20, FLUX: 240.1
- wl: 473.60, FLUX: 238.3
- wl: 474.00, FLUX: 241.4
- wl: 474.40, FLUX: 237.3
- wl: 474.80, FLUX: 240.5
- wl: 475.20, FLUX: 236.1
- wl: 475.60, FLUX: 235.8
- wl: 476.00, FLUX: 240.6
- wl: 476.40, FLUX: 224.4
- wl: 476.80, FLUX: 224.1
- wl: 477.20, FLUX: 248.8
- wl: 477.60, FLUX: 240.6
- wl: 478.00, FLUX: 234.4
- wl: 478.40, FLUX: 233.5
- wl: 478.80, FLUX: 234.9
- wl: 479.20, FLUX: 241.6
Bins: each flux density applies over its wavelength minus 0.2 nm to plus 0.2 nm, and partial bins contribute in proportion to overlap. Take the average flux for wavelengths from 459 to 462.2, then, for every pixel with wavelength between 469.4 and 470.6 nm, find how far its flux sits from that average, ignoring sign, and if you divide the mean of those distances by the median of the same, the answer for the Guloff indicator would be 1.04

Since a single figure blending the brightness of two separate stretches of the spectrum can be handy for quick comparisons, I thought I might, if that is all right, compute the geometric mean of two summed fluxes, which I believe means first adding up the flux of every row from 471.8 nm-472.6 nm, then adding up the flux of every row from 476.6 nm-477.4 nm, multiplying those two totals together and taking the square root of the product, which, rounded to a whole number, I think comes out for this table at 476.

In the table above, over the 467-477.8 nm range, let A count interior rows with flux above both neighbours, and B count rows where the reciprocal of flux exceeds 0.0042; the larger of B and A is 12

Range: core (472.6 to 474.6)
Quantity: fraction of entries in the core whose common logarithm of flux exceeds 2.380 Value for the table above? 0.40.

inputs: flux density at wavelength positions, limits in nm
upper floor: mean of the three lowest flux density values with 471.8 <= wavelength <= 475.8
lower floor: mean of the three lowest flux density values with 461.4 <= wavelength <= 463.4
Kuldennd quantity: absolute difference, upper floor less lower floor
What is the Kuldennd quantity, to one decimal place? 1.1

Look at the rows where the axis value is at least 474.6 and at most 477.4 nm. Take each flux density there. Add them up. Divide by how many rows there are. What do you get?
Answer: 236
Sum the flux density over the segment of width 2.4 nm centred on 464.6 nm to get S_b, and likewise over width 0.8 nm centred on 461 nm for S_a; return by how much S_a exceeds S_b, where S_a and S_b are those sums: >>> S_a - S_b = -944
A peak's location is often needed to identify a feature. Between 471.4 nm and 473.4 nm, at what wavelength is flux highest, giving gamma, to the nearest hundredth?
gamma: 472.40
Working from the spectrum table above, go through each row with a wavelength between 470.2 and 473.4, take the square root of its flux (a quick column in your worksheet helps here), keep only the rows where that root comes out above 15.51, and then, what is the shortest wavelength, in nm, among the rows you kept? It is 470.80 nm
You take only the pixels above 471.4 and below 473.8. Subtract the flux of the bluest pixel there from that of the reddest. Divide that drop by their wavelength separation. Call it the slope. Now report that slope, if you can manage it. -1.6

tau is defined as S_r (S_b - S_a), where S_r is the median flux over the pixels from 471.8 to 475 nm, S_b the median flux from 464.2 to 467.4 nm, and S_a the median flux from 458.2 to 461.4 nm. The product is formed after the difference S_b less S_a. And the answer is 861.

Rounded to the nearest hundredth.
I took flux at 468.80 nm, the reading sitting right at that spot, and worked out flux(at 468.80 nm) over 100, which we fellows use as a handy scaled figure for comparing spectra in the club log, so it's 2.37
